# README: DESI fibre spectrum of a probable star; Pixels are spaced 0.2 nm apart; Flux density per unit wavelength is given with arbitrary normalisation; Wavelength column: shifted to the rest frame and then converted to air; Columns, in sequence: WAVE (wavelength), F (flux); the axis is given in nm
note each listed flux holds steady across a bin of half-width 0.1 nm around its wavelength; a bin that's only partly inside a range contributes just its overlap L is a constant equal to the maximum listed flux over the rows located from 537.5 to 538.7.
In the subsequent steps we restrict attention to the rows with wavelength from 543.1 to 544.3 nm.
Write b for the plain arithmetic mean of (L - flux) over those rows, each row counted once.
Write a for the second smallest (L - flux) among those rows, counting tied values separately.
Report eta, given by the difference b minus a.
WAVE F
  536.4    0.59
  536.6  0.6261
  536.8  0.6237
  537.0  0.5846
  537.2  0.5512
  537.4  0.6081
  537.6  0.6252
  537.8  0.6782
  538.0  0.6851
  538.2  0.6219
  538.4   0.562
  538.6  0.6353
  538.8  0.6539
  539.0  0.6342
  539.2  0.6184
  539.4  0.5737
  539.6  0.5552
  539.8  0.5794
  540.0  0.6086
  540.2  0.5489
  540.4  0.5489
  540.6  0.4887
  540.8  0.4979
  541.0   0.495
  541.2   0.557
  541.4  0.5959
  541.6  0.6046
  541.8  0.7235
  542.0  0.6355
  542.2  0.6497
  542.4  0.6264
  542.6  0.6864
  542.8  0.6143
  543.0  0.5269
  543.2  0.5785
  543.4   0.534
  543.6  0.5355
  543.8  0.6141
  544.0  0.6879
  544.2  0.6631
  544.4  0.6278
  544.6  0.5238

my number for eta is 0.061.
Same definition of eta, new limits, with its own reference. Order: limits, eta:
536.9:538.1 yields 0.056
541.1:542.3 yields 0.022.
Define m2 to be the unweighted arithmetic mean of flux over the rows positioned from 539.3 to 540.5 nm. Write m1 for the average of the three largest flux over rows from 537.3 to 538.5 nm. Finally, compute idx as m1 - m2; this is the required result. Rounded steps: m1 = 0.663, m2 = 0.57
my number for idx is 0.09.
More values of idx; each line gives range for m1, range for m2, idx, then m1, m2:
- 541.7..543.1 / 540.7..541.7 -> 0.14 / 0.687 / 0.55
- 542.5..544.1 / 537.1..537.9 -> 0.05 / 0.663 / 0.62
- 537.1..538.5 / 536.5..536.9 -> 0.04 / 0.663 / 0.62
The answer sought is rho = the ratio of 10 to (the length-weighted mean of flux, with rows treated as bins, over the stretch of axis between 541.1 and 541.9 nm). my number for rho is 16.1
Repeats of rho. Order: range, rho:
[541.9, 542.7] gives 15.4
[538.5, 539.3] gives 15.7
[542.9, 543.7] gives 18.4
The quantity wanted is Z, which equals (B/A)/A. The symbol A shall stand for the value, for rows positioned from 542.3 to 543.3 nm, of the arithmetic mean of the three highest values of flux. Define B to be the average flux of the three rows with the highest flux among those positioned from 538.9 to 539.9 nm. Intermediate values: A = 0.64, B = 0.611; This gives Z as 1.48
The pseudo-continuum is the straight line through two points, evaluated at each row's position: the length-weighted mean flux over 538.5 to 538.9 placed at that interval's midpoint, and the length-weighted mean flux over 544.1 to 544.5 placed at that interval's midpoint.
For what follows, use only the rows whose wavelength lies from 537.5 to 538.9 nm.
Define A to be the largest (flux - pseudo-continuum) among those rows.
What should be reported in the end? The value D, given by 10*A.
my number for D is 0.4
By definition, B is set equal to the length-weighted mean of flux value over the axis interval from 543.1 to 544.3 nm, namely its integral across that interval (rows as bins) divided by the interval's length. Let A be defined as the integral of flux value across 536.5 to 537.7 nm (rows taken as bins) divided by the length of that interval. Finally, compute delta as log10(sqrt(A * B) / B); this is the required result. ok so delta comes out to 0.000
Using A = 0.603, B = 0.602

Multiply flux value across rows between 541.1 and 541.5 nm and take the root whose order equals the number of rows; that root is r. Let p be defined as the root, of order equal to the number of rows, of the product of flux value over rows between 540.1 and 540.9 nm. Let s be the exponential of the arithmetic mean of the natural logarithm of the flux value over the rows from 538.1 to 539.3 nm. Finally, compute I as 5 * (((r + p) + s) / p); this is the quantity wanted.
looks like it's 16.5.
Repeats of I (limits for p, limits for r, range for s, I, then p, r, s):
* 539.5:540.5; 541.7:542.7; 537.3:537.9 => 16.4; 0.57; 0.66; 0.64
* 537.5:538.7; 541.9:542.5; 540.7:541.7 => 14.4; 0.63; 0.64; 0.55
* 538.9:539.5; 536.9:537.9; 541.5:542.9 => 15.3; 0.61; 0.61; 0.65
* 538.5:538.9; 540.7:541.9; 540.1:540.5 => 13.7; 0.64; 0.57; 0.55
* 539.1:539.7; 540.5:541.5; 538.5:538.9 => 15.1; 0.58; 0.53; 0.64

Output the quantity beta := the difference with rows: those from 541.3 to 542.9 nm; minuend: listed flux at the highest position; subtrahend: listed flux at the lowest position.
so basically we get 0.02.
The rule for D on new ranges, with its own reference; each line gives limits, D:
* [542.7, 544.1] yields 0.4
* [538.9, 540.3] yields -0.1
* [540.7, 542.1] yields 0.8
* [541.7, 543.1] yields 0.8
